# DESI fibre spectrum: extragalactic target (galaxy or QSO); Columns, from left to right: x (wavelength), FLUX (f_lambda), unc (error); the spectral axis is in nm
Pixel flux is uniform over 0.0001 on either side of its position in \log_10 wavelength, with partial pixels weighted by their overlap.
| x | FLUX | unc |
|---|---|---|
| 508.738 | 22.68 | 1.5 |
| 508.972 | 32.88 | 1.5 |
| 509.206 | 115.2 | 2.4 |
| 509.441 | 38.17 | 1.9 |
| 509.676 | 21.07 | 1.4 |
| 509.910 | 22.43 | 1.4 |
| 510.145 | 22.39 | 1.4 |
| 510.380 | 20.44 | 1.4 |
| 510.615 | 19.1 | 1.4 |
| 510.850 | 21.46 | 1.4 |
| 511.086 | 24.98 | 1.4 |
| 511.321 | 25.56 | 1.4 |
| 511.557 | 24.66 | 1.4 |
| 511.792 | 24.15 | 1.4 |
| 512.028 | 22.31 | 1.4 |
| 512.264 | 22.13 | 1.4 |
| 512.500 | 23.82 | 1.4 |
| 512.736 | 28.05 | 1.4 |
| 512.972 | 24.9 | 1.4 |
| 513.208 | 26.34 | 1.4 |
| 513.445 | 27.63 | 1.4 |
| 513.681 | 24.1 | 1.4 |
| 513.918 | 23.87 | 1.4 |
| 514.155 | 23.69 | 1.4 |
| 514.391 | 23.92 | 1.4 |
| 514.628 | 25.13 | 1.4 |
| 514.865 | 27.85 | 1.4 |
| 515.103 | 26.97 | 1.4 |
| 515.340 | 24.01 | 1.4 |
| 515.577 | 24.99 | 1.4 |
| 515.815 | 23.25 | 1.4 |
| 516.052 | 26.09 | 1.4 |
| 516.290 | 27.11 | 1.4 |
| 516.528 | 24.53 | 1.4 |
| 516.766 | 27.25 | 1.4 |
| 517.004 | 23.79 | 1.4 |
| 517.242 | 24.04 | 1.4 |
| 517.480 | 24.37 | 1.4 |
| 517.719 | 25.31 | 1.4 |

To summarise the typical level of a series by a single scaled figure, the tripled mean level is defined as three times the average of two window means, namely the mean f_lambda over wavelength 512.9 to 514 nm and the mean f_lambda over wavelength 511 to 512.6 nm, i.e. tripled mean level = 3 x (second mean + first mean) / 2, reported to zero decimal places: 74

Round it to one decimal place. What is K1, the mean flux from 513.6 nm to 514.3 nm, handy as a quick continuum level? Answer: 23.9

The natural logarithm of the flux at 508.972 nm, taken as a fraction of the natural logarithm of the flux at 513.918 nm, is 1.10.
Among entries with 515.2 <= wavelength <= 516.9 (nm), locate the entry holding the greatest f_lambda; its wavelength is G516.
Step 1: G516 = 516.766 nm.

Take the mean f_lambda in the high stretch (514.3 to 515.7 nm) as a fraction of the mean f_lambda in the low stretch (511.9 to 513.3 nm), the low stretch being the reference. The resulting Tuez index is 1.04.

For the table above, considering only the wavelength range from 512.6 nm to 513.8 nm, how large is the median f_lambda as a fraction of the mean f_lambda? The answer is 1.01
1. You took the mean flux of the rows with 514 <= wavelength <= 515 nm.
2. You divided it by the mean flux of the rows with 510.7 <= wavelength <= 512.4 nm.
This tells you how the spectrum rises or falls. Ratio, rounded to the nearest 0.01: 1.07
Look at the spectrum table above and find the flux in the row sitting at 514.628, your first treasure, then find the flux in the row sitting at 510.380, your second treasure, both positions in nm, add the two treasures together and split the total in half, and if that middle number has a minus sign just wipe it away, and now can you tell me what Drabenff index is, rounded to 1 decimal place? 22.8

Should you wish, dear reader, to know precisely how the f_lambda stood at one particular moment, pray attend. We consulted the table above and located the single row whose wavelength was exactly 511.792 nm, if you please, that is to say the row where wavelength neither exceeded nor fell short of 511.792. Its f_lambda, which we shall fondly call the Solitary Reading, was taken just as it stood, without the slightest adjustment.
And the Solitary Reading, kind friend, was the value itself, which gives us 24.15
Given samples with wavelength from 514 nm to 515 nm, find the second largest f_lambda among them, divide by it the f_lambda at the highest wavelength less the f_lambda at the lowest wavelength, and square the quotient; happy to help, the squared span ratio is 0.027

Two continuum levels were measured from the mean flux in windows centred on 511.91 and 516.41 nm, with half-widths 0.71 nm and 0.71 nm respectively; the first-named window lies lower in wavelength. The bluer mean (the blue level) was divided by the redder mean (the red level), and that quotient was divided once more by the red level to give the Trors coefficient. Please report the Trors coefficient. 0.037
